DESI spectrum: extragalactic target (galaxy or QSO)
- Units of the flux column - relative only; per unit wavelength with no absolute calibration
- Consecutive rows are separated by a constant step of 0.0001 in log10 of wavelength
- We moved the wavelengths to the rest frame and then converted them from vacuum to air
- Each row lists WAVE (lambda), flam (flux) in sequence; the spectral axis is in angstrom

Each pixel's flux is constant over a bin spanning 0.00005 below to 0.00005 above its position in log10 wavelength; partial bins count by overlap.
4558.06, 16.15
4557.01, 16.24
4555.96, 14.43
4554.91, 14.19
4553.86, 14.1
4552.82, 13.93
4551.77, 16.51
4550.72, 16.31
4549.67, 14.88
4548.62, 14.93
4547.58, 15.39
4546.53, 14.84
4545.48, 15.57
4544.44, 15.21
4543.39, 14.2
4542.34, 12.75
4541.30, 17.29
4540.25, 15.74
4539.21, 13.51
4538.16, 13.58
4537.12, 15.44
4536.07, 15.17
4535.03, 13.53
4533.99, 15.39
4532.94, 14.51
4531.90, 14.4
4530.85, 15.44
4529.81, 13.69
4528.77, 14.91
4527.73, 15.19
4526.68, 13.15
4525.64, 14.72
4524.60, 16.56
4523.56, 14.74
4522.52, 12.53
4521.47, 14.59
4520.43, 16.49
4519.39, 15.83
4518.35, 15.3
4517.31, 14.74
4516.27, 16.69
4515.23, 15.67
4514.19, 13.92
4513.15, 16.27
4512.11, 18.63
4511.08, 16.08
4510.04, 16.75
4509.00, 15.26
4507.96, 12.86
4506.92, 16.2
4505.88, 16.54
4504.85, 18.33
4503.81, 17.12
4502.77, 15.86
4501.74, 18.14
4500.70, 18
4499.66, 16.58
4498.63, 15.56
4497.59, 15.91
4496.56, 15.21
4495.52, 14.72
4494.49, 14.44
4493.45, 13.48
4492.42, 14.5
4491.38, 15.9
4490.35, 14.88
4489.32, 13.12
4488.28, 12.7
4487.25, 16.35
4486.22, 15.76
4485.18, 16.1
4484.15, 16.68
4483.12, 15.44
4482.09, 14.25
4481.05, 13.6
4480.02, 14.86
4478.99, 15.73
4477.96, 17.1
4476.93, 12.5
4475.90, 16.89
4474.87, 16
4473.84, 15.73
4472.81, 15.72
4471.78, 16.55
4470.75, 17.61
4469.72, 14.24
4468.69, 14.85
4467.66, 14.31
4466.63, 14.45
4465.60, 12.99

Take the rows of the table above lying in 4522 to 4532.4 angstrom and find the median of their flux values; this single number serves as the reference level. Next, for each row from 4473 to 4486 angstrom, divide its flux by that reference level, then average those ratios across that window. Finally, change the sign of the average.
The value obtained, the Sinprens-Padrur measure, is -1.05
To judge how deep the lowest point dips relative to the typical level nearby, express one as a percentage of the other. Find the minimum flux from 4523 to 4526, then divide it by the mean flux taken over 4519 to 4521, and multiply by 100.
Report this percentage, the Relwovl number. 91.1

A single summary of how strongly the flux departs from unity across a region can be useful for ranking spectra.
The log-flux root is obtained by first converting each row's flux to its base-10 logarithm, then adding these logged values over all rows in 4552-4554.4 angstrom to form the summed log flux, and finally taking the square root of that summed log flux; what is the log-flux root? 1.51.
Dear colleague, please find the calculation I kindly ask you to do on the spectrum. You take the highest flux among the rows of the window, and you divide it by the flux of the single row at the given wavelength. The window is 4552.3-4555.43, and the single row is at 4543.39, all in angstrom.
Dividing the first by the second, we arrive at 1.00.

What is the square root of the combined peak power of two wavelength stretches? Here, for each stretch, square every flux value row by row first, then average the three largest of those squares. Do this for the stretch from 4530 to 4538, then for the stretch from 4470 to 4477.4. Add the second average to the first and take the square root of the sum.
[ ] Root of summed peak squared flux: 23.0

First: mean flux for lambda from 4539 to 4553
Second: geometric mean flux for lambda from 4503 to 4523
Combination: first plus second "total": 30.8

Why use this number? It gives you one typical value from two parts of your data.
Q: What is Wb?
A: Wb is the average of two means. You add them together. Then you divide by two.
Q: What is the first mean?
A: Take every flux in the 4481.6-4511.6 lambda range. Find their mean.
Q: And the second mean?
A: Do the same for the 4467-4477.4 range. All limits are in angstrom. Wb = 15.5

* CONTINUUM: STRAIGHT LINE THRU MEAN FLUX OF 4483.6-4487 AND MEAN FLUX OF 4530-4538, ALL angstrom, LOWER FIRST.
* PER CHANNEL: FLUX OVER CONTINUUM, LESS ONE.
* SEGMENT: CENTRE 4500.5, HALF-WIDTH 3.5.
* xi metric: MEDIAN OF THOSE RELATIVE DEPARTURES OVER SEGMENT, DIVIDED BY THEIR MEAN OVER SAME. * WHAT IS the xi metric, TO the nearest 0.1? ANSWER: 0.8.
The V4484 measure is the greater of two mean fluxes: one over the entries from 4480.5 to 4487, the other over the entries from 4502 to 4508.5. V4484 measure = 16.2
